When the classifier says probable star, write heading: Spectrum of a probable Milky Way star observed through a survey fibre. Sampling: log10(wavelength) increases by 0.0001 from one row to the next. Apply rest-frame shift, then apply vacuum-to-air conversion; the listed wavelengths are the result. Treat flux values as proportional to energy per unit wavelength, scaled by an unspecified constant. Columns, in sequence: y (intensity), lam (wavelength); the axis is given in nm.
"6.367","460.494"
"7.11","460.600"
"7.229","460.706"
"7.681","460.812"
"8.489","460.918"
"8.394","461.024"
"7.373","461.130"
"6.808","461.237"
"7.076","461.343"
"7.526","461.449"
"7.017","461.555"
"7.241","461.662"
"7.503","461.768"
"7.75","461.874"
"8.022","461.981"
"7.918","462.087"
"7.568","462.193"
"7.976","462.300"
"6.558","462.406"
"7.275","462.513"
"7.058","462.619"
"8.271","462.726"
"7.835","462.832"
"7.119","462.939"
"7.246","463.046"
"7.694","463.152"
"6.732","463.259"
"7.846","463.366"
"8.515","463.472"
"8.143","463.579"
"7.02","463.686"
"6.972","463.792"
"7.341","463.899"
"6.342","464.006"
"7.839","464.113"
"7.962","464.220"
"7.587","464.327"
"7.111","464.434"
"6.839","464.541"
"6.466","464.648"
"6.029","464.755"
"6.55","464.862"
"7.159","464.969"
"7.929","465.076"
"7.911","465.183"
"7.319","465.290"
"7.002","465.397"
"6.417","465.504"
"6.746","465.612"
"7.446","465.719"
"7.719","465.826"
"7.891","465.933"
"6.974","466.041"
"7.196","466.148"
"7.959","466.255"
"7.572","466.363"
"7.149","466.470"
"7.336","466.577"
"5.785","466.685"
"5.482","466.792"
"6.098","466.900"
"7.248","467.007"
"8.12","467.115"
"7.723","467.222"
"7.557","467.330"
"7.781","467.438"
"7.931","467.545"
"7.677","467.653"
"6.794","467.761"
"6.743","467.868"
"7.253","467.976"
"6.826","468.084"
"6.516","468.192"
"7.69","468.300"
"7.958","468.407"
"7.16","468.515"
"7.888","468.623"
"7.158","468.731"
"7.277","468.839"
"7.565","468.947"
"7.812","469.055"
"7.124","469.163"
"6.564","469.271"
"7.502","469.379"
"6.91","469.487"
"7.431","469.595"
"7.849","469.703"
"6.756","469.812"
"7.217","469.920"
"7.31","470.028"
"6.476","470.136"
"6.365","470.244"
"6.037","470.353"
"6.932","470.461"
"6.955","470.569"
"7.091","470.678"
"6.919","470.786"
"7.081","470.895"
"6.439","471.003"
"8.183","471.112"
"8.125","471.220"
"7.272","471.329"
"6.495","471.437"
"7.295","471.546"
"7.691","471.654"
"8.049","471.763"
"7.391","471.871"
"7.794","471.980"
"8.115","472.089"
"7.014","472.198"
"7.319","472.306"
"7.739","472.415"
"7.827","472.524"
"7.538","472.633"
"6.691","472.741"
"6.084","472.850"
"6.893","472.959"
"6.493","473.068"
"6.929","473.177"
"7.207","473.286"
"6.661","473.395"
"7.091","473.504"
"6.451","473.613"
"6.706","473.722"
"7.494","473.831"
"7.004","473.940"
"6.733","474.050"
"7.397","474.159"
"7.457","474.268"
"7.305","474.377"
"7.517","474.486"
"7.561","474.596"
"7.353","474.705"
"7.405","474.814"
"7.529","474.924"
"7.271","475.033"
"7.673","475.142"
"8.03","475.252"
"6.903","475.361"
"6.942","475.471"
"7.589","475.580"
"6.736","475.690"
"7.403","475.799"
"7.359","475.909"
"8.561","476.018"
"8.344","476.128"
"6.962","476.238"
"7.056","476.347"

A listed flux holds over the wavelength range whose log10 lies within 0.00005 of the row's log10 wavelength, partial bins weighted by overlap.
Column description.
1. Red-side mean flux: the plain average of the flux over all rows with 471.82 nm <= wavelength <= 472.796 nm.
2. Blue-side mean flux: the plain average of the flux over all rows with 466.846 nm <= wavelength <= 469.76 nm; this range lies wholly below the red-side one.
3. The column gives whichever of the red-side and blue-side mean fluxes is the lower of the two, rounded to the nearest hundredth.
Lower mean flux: 7.34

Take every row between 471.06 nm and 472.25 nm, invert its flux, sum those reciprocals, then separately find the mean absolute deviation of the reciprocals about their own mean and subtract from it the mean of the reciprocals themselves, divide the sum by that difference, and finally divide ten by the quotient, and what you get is -0.854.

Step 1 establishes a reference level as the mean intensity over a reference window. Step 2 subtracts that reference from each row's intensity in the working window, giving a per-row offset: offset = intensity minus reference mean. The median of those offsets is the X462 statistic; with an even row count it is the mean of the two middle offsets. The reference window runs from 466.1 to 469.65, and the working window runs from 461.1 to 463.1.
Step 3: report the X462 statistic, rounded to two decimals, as 0.14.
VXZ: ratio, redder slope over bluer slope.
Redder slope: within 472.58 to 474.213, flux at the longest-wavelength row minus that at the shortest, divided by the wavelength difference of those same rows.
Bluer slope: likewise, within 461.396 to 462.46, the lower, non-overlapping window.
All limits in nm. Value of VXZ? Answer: 0.1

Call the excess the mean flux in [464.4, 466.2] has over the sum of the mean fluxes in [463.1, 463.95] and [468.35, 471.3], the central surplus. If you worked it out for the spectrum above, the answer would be -7.62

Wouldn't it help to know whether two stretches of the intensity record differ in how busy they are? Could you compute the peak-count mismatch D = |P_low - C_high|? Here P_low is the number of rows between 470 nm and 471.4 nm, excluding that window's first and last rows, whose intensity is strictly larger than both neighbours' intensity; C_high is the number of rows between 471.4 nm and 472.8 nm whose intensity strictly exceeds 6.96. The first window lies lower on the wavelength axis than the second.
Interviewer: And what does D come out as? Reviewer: 8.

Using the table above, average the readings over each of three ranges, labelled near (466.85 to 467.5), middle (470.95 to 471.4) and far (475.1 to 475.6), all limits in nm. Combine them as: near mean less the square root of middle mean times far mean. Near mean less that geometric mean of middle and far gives 0.0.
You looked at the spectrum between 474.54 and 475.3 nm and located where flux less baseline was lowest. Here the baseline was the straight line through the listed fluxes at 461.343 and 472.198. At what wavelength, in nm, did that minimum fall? 475.033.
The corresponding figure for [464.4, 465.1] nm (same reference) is 464.755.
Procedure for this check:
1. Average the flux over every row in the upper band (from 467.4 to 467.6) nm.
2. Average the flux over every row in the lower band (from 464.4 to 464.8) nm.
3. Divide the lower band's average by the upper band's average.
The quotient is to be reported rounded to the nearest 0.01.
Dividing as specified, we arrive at 0.84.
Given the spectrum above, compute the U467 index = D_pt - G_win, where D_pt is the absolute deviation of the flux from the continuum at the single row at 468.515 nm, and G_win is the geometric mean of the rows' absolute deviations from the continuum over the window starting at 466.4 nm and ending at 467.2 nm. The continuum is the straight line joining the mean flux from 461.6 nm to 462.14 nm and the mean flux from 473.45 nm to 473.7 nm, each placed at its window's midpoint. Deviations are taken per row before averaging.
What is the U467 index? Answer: -0.3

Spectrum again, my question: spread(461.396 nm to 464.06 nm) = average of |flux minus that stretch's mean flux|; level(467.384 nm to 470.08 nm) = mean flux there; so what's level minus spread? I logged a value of 6.86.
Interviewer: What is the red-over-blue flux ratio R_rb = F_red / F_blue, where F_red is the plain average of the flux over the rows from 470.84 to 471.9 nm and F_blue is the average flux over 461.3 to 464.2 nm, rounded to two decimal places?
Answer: 0.99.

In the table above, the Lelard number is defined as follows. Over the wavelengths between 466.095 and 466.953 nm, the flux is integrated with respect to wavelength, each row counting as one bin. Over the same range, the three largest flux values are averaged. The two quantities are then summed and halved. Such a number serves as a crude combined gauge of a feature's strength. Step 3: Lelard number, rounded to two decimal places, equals 6.74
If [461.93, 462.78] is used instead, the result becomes 7.27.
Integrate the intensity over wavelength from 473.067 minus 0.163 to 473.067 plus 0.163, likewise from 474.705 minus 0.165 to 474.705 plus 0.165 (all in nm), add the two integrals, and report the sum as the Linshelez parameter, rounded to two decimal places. 4.65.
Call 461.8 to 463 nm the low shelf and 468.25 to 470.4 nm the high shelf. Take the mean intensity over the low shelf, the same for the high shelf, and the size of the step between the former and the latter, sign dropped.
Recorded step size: 0.37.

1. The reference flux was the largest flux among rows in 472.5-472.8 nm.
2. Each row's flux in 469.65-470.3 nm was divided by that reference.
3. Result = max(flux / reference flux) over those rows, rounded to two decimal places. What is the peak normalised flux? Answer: 1.00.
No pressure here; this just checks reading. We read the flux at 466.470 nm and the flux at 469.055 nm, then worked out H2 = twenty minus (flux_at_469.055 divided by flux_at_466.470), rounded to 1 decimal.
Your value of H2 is 18.9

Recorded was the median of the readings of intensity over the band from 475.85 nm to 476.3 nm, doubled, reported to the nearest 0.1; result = 15.7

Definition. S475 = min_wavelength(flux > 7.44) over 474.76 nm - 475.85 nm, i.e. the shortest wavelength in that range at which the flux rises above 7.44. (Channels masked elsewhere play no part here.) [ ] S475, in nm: 474.924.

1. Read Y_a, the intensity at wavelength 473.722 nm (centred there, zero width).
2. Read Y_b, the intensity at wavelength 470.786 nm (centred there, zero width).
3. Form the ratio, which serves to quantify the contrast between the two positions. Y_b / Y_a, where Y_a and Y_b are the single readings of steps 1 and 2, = 1.03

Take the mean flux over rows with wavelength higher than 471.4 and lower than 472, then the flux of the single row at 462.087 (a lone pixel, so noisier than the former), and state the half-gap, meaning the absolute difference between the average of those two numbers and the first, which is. 0.23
